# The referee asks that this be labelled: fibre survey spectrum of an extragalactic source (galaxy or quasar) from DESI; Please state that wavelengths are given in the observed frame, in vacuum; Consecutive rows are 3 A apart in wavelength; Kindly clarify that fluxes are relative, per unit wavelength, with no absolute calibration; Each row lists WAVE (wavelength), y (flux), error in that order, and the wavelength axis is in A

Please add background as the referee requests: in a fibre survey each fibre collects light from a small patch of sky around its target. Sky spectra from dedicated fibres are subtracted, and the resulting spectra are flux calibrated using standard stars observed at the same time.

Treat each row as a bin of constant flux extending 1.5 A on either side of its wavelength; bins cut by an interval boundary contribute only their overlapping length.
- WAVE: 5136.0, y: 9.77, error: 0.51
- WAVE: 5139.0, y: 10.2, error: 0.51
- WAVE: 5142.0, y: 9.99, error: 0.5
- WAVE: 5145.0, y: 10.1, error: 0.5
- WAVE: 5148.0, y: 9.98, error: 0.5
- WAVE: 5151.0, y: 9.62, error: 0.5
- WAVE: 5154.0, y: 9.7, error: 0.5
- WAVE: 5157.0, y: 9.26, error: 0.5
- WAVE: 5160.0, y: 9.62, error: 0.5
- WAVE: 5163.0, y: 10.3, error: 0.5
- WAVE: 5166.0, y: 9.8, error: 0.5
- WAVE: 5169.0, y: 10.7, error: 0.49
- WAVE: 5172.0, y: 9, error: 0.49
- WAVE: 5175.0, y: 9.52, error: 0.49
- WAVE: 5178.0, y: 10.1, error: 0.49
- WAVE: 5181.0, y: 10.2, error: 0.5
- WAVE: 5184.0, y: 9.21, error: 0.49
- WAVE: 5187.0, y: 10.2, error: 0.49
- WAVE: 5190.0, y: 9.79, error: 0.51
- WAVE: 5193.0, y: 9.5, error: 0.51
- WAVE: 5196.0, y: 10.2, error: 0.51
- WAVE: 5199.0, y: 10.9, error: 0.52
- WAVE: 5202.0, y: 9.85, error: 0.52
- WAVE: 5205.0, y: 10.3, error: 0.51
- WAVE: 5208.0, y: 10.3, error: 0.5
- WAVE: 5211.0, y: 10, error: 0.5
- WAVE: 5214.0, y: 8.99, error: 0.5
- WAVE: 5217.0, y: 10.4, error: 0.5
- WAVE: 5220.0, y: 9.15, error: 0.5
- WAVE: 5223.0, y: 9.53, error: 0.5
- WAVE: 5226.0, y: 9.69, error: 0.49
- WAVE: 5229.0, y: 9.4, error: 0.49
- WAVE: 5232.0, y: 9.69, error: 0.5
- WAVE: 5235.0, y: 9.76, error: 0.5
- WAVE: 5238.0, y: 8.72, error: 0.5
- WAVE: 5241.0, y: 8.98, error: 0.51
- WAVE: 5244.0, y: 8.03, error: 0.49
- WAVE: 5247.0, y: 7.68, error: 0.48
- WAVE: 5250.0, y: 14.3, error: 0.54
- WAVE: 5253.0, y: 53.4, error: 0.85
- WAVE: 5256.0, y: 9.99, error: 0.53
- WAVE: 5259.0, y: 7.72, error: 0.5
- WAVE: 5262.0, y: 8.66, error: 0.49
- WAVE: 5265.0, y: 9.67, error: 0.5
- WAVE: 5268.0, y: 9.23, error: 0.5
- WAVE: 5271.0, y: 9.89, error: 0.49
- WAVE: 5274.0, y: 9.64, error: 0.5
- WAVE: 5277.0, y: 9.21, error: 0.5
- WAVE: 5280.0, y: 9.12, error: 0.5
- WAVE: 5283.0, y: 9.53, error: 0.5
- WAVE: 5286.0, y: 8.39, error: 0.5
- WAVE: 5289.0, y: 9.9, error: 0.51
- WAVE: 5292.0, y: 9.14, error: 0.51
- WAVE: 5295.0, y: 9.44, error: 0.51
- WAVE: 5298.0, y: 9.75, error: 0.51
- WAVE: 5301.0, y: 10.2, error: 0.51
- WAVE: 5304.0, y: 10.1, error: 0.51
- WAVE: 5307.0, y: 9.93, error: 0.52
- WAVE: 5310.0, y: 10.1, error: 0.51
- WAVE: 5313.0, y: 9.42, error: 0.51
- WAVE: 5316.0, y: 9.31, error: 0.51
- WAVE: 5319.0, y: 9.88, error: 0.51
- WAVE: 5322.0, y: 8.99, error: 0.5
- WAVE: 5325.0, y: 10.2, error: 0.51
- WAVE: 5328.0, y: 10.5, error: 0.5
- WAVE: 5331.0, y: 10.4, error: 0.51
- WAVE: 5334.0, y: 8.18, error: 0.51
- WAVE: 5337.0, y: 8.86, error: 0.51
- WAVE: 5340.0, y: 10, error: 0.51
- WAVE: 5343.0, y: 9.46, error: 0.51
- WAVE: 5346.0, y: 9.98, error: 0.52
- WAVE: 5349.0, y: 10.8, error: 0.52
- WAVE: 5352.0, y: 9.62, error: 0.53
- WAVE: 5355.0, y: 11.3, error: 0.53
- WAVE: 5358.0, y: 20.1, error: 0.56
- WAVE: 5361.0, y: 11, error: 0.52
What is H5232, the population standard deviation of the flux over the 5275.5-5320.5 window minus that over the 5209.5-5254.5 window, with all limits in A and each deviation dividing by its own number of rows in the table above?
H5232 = -10.5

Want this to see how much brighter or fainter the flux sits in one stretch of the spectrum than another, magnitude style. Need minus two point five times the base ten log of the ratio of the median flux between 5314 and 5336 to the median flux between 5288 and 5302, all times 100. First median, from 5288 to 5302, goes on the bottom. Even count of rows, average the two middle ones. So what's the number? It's -1.4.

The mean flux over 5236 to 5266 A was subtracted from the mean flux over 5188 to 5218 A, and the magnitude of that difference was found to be 3.7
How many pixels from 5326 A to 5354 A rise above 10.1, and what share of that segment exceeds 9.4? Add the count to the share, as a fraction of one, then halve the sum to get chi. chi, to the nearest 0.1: 1.9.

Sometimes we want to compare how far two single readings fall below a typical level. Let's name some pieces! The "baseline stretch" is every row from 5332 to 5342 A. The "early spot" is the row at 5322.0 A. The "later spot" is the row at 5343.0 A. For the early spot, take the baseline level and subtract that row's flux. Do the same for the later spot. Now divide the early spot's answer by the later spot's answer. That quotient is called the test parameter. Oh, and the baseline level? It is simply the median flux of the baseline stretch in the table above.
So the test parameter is 0.2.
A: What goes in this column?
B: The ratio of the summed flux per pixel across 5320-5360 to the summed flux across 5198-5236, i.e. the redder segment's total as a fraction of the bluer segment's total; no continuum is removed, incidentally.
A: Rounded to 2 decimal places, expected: 1.08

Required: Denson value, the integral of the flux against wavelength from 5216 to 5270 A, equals 642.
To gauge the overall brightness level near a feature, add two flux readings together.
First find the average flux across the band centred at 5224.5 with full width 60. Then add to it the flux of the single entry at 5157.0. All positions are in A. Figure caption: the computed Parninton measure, 21.2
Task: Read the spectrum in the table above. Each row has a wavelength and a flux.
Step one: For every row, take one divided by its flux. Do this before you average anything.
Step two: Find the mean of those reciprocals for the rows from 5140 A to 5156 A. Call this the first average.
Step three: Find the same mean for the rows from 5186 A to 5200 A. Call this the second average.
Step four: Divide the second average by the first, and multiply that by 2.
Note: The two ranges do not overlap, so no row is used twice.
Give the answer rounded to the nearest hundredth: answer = 1.96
